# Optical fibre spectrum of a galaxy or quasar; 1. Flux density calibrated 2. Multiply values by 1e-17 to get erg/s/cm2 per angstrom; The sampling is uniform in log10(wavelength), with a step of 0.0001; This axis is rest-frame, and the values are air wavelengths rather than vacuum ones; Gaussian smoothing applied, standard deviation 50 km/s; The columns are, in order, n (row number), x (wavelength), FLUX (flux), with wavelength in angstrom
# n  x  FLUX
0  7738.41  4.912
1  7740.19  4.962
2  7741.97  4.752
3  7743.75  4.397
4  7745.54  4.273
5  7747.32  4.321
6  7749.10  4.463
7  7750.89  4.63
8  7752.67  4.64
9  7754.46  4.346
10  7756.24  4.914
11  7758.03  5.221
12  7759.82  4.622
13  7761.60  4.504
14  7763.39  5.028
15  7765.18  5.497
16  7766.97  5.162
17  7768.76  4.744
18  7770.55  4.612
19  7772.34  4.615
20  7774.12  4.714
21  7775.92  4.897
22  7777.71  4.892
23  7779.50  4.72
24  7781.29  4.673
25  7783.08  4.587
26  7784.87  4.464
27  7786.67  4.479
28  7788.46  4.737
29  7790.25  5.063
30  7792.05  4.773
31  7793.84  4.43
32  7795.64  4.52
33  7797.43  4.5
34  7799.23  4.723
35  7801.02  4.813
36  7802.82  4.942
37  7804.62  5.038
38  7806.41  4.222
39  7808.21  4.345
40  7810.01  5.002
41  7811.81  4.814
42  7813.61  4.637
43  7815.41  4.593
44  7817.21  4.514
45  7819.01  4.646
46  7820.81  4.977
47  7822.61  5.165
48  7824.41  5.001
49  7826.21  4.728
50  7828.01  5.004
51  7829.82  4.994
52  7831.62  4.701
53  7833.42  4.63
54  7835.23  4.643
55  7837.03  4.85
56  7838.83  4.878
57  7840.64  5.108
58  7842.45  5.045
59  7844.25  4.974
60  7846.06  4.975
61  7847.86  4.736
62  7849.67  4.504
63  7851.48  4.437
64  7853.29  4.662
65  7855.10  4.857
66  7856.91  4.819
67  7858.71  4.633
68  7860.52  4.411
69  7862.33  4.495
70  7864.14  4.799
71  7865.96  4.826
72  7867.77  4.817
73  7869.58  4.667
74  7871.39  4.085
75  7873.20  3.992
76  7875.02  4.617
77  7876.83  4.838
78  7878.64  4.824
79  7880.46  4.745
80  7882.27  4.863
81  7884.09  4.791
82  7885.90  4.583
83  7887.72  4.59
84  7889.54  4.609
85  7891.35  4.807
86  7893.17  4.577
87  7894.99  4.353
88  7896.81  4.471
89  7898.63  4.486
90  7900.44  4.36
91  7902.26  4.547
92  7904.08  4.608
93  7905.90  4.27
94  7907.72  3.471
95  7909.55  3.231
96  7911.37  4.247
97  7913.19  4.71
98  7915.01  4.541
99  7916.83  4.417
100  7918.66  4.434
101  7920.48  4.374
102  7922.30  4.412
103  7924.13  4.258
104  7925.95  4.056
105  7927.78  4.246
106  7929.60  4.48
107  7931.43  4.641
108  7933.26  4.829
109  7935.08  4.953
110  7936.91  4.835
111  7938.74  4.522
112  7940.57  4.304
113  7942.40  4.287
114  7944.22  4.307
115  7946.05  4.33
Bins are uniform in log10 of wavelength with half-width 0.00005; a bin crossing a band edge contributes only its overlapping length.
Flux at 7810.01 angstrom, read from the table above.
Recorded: 5.002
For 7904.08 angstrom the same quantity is 4.608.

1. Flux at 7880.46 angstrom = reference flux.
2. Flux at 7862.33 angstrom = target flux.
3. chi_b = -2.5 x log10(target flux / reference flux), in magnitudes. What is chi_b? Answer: 0.06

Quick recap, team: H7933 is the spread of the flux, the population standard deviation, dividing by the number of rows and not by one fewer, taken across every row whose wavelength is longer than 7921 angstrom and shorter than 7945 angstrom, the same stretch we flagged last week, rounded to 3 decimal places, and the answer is 0.261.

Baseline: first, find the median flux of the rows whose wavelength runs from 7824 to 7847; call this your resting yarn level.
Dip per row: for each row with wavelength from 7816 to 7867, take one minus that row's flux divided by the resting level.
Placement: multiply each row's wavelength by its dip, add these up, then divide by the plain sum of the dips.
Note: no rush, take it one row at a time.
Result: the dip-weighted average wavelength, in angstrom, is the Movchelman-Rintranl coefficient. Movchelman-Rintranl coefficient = 7846.6 angstrom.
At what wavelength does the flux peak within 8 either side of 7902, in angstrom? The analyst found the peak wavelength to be 7904.08 angstrom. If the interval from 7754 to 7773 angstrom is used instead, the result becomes 7765.18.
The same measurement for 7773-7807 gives 7790.25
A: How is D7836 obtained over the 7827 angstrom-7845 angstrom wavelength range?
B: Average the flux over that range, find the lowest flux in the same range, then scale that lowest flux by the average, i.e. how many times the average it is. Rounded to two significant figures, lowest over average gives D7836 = 0.95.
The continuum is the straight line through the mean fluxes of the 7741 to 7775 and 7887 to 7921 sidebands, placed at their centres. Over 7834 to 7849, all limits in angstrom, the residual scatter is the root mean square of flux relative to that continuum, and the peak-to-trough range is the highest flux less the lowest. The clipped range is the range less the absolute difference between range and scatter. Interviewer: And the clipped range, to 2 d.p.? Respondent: 0.41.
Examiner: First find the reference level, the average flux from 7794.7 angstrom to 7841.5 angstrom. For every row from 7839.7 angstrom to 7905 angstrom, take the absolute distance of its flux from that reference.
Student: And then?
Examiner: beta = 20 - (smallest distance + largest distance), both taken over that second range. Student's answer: 19.20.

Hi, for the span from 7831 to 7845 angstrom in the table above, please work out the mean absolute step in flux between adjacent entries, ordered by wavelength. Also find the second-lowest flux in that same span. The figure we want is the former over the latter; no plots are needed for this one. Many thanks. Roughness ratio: 0.0210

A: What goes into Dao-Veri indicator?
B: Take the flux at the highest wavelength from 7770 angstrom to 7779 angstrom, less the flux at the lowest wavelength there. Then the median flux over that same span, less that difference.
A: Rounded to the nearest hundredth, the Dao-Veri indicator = 4.43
